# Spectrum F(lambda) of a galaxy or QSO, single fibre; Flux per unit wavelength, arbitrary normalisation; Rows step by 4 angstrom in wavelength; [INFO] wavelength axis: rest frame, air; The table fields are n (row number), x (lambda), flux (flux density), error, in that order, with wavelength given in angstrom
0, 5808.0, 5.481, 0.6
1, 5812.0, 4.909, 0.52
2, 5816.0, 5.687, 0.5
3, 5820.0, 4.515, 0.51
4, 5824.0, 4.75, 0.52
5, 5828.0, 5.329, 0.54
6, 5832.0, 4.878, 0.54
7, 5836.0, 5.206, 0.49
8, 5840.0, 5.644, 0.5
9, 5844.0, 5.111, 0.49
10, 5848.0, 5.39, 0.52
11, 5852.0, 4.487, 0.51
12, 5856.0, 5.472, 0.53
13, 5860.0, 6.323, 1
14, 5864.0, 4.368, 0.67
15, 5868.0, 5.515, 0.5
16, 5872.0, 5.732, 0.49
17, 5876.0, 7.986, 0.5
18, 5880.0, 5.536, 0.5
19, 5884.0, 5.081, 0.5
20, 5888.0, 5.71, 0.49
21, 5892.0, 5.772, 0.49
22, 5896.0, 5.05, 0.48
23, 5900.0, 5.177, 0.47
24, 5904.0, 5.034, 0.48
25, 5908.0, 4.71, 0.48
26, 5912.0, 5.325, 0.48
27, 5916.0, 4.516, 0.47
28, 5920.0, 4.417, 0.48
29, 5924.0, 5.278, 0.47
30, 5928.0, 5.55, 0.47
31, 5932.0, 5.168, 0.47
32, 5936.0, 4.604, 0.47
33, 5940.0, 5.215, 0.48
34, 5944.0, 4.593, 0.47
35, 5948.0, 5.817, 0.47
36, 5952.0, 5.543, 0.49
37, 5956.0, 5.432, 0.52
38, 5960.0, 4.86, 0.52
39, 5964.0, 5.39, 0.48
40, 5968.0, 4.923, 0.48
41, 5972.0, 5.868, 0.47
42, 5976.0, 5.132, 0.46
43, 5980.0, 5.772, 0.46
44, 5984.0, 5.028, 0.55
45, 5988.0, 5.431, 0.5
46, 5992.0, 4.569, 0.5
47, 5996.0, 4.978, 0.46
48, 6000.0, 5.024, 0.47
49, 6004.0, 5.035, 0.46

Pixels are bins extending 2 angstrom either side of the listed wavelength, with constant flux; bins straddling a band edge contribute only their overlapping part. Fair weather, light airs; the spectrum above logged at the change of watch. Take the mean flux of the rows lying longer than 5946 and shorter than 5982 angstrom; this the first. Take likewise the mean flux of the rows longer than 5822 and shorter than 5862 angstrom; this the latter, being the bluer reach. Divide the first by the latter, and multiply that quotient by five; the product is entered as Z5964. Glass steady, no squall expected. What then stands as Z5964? 5.15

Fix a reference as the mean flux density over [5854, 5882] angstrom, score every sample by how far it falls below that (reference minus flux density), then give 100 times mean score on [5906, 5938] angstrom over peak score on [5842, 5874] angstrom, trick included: 61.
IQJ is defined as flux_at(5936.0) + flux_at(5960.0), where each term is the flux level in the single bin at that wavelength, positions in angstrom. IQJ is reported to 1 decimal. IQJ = 9.5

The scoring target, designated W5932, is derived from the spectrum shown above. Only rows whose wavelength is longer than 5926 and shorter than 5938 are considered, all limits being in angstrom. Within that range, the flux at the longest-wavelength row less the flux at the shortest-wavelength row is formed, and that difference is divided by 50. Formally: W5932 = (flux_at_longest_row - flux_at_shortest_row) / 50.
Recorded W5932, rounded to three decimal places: -0.019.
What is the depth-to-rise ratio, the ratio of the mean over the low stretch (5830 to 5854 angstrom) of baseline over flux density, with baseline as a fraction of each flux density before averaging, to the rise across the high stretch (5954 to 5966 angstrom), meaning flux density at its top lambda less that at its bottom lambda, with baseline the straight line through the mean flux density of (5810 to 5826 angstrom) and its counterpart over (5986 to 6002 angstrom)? -23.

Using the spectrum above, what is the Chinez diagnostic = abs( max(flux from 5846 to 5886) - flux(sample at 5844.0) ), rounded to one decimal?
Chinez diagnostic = 2.9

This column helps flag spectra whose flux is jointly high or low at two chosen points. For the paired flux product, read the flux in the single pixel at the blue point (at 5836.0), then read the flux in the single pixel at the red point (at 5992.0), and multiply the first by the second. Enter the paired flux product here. 24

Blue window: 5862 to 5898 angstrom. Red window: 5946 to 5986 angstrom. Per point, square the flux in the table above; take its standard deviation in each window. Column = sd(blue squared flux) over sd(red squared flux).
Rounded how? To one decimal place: 3.1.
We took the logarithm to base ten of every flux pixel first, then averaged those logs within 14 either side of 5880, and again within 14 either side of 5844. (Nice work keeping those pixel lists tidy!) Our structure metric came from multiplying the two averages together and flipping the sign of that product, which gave -0.546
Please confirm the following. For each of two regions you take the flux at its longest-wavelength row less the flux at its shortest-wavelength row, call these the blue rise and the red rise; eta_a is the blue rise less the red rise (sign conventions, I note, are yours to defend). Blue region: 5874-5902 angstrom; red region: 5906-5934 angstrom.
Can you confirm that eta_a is -3.3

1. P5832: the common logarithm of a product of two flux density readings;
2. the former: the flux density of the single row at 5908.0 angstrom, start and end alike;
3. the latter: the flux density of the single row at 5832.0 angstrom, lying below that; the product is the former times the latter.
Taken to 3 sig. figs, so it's 1.36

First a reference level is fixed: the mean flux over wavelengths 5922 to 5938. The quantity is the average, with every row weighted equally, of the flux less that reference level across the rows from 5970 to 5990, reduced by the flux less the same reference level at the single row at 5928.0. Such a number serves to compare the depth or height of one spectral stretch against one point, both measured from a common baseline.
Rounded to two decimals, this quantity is -0.10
